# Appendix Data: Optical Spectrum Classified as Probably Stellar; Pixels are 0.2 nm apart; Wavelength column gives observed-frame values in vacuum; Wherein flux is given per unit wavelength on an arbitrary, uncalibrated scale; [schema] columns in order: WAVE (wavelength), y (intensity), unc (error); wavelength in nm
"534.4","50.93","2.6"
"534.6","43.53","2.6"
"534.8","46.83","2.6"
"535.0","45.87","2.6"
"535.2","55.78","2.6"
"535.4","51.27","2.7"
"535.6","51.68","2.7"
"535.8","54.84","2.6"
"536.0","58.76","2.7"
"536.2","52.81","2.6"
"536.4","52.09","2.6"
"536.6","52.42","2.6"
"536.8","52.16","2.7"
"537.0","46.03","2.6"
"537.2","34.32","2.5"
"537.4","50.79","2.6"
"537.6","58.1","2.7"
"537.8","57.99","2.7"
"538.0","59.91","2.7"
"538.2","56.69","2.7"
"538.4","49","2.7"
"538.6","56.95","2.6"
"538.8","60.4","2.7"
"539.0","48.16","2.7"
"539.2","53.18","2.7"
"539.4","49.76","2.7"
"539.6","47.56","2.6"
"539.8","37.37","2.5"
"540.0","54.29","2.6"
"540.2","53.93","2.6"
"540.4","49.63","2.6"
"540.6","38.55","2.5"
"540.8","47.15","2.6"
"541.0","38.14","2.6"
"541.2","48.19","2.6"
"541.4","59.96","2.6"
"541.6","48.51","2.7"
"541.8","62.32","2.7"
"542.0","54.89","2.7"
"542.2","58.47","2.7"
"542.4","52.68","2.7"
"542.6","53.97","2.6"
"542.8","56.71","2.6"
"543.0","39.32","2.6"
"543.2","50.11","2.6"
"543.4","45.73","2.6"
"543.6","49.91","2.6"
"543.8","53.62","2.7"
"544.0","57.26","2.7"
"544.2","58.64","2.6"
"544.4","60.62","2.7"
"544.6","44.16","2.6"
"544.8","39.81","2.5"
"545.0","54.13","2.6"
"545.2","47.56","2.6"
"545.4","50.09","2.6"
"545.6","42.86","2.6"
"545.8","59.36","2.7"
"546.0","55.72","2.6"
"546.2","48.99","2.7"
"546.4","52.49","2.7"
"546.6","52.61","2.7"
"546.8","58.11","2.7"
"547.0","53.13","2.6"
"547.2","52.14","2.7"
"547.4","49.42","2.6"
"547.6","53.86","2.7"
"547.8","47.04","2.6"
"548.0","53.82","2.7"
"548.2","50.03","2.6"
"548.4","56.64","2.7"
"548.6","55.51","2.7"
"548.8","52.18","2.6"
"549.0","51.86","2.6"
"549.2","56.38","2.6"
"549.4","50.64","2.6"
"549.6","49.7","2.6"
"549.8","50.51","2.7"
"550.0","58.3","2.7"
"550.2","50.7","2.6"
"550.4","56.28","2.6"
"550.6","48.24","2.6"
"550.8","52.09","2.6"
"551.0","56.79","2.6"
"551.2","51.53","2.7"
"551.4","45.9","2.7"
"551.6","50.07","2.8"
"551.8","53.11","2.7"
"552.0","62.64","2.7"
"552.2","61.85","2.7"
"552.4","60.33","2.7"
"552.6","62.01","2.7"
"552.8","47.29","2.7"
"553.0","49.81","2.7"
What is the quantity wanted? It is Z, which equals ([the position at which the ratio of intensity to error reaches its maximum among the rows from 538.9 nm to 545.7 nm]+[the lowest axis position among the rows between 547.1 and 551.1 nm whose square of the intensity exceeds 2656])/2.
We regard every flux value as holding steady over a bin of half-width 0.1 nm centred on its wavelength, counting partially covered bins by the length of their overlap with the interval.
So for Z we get 544.50 nm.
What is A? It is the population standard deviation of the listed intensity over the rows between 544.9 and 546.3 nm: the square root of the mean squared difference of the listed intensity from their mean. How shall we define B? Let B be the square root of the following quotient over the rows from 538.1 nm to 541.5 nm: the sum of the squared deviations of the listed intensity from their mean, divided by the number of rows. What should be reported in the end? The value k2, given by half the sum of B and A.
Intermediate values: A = 5.1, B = 6.8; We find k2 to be 6.0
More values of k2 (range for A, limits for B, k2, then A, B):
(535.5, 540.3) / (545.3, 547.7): 5.2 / 6.2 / 4.2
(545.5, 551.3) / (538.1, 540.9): 5.0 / 3.7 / 6.3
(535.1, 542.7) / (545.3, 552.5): 5.4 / 6.5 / 4.4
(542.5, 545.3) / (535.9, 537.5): 6.6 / 6.5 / 6.7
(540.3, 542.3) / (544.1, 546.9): 7.1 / 7.9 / 6.3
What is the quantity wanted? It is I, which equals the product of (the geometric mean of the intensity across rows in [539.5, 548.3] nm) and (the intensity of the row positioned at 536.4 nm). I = 2634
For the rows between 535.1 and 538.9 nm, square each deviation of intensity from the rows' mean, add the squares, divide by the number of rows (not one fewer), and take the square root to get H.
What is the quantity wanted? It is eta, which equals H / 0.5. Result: 12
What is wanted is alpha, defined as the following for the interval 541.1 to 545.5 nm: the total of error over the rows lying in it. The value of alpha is 57.90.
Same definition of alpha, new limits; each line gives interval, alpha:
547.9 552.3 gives 58.40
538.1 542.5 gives 58.10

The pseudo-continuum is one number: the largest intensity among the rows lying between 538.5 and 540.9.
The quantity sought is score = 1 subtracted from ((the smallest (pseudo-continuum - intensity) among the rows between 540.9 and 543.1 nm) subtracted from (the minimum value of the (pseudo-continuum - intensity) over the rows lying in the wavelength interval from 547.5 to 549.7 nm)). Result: 4.7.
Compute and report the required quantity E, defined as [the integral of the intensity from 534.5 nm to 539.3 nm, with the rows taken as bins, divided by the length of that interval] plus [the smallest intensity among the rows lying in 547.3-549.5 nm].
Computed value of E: 99.1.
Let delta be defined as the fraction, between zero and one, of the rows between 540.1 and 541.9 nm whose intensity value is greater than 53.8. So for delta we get 0.33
